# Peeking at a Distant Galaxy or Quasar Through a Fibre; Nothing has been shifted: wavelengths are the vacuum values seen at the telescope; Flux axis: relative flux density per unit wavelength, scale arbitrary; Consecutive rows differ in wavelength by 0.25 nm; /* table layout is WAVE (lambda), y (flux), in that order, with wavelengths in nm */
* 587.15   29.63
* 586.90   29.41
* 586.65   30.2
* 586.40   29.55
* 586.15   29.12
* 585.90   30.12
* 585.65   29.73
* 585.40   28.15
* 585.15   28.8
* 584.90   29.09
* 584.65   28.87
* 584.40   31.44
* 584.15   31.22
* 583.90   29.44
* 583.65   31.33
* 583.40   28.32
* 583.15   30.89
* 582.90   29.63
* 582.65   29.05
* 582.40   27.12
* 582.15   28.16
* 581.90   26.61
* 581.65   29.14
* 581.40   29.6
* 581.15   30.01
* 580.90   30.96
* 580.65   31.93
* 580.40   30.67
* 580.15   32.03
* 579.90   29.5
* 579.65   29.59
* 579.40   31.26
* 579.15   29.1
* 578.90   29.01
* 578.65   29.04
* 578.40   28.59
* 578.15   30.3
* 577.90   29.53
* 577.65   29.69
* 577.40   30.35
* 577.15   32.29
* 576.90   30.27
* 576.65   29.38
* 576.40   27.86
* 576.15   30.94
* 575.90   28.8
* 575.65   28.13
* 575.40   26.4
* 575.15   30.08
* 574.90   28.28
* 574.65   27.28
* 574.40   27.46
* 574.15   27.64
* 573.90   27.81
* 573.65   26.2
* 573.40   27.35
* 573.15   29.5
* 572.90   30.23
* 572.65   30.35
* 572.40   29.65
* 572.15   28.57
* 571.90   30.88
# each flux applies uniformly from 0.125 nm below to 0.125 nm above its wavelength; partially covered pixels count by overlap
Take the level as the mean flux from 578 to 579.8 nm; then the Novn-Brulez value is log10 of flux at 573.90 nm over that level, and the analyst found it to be -0.026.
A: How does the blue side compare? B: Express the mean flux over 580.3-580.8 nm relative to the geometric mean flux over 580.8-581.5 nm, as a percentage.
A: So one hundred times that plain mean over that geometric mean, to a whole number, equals 104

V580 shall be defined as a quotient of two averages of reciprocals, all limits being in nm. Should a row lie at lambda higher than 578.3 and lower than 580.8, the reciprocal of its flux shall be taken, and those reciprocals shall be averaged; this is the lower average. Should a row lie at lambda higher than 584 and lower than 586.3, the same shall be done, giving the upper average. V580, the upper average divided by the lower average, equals 1.02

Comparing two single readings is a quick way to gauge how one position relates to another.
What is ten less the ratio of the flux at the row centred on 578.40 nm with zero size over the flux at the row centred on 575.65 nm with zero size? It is 8.98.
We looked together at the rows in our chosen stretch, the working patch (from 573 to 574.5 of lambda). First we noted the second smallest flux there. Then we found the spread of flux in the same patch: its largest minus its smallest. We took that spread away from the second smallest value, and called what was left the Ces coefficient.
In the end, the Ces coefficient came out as 24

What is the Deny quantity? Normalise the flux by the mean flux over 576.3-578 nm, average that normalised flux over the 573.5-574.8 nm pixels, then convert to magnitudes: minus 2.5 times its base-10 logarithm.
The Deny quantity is 0.100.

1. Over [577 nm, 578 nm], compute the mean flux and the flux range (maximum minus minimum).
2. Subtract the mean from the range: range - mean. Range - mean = -27.7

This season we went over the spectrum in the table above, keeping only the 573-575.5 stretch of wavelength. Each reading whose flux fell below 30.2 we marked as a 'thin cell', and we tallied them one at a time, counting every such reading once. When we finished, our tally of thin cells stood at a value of 10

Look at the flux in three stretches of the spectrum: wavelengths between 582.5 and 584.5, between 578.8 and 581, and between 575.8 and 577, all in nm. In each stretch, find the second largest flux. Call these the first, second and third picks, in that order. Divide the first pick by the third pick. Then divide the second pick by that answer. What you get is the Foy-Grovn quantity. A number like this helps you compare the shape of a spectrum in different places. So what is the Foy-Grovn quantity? 30.8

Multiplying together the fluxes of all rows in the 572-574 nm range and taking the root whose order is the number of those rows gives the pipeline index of 28.67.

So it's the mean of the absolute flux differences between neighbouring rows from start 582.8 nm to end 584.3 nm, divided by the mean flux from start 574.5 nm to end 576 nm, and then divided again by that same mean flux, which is 0.0027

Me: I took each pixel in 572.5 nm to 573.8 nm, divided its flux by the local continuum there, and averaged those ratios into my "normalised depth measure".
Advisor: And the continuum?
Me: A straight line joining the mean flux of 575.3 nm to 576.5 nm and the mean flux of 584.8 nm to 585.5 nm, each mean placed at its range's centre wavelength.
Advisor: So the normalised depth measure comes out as 1.01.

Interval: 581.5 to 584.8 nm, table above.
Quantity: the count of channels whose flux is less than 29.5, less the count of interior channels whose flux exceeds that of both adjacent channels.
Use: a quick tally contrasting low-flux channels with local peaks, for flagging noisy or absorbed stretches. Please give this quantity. 4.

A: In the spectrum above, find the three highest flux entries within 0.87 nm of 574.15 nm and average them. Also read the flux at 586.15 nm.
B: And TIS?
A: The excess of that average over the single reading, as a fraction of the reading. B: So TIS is -0.04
